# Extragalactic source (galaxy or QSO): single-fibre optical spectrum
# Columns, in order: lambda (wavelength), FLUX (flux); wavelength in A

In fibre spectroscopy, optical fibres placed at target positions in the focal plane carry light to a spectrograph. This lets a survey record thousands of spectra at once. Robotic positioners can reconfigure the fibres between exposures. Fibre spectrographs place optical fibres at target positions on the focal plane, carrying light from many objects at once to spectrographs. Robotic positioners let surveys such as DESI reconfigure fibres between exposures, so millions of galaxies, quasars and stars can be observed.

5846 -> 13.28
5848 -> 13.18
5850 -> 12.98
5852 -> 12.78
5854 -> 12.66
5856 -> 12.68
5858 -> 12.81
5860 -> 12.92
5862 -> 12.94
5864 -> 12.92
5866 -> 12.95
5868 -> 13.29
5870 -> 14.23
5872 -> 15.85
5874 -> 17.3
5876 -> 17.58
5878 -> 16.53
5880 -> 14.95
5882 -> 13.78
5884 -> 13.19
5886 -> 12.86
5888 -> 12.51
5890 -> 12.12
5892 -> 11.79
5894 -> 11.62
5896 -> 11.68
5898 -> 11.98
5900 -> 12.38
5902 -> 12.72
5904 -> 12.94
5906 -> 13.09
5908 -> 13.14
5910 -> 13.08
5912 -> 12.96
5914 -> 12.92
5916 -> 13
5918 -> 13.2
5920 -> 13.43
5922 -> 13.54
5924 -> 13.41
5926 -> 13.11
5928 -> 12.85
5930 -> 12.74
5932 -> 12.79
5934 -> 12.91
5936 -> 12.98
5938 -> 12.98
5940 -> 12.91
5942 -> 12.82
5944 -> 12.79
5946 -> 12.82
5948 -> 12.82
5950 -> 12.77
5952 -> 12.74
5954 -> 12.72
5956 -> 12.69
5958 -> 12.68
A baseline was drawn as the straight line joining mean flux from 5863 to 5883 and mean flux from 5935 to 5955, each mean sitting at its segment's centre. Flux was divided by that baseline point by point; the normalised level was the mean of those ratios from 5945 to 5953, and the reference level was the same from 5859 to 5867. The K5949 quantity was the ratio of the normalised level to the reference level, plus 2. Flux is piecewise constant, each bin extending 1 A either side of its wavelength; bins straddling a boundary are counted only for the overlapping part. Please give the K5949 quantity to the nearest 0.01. 3.18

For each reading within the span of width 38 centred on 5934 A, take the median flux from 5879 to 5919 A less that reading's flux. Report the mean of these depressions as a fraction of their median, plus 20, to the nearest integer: 18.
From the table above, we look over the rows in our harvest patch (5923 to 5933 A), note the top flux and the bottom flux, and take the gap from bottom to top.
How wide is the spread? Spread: 0.7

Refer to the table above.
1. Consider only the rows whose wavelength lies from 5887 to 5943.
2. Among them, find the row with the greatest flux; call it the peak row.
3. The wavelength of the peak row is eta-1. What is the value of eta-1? 5922 A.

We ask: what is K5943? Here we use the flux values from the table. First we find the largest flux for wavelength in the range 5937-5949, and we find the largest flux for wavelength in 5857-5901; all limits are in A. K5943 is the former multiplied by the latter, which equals 228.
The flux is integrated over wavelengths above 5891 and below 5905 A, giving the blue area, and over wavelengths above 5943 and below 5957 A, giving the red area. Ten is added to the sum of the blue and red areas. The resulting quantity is 359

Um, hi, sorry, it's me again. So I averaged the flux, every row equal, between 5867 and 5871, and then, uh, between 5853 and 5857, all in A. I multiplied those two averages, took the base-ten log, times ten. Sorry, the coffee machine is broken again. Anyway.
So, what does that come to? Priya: 22.4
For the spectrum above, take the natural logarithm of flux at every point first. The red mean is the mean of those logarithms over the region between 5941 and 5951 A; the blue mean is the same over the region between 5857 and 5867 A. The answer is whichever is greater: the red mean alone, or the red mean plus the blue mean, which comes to 5.11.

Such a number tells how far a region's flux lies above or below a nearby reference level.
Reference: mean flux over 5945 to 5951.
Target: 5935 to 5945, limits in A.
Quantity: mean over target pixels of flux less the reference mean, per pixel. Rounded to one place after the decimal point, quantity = 0.1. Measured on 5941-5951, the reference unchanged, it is 0.0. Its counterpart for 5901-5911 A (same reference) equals 0.2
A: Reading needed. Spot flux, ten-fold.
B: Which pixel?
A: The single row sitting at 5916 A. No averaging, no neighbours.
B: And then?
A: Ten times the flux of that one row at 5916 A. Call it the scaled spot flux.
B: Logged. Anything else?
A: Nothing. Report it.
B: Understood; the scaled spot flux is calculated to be 130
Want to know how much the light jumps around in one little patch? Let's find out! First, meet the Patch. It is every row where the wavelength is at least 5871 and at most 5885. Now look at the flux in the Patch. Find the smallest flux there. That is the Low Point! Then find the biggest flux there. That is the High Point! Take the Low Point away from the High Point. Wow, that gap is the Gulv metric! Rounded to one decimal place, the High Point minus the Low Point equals 4.4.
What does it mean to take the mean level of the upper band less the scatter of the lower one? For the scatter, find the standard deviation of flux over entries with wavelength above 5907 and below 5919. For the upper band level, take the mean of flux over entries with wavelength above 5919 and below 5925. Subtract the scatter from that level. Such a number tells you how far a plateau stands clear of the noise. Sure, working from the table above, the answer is 13.4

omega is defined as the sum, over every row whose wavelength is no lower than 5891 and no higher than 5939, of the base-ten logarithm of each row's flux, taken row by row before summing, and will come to 27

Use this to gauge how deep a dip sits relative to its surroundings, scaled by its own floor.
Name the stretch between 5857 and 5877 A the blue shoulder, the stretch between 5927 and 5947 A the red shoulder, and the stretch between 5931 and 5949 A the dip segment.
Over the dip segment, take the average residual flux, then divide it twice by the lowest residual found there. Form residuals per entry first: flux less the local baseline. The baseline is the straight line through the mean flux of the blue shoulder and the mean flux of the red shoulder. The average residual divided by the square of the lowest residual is 2.4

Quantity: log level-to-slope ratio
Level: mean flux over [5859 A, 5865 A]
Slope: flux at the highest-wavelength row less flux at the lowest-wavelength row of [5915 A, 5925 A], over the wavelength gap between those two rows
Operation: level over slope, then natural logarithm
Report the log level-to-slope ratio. 5.5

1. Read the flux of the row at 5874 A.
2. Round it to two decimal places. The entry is 17.30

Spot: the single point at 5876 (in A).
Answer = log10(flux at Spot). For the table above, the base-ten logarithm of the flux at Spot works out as 1.25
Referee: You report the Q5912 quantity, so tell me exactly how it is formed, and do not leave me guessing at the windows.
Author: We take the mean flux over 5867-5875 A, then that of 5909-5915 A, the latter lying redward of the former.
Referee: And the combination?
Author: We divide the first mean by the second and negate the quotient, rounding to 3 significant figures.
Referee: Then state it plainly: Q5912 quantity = -1.17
